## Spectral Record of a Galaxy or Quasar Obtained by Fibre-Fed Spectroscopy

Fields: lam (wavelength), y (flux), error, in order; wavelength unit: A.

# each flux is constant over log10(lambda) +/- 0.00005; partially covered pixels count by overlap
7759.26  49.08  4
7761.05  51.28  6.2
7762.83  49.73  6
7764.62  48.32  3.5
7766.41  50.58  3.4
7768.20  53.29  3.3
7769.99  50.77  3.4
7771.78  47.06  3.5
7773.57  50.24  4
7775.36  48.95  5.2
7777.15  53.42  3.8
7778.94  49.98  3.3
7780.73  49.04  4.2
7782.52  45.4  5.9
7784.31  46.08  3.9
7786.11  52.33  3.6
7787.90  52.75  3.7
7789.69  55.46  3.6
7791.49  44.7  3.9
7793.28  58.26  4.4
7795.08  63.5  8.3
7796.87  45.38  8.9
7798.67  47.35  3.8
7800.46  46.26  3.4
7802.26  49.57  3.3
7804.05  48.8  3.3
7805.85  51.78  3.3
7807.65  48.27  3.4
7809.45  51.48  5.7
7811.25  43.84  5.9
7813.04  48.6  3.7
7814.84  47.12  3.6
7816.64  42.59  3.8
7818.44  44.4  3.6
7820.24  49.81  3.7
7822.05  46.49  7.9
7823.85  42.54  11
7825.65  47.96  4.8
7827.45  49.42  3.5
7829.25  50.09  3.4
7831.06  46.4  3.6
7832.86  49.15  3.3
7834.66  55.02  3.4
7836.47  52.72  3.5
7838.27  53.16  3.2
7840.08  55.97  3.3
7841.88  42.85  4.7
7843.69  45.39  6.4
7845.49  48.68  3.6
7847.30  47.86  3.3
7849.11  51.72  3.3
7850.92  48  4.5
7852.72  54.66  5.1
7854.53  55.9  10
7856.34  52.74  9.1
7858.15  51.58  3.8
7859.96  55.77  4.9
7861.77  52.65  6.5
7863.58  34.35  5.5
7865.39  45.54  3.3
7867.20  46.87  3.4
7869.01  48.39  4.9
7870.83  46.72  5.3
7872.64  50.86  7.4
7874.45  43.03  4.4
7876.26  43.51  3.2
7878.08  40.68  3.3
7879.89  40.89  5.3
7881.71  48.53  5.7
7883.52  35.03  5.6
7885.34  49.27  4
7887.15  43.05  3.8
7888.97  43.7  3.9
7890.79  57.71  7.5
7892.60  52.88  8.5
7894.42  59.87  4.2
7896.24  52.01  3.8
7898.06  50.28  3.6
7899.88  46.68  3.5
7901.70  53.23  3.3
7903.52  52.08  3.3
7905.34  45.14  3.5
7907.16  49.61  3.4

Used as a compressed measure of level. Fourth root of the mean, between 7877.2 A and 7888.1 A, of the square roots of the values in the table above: 1.599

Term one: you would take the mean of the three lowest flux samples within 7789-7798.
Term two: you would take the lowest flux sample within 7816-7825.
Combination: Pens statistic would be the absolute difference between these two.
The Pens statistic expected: 6.0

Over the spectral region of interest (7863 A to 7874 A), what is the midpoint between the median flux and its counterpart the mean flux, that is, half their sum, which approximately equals 46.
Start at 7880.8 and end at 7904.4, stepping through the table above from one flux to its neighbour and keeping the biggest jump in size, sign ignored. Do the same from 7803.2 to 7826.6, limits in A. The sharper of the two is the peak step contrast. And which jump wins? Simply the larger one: 14.2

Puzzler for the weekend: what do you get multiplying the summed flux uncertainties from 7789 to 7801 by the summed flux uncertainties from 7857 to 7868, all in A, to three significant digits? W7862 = 995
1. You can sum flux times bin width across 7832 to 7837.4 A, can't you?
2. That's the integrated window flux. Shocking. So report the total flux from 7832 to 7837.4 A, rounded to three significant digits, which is 283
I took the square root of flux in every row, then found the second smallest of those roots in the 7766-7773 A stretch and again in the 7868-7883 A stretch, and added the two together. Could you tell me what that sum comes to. 13.5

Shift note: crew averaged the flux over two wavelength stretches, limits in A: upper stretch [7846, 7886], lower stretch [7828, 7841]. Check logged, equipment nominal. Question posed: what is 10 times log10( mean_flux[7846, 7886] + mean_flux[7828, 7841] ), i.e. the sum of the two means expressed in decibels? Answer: 20.0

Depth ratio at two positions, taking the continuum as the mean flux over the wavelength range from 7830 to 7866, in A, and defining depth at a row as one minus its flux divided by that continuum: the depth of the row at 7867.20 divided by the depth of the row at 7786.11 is -1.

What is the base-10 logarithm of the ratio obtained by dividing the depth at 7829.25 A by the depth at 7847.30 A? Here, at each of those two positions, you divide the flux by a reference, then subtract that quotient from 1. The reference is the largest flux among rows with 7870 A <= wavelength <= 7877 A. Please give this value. -0.6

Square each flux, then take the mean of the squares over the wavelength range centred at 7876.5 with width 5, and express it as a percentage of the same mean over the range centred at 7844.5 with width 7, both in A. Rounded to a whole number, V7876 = 84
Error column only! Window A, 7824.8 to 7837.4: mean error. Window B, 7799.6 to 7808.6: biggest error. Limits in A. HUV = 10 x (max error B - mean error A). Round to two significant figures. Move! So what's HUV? -2.4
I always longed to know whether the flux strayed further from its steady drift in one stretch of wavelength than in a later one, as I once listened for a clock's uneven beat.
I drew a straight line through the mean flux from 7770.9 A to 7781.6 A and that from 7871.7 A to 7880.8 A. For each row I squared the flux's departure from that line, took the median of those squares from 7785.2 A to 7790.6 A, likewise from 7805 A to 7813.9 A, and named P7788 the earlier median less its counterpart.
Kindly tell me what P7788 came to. -0.1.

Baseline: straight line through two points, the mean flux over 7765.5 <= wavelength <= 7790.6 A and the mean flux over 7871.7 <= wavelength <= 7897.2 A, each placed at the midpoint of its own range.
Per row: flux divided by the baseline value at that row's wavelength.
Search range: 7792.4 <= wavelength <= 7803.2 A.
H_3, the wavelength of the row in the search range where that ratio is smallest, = 7796.87 A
